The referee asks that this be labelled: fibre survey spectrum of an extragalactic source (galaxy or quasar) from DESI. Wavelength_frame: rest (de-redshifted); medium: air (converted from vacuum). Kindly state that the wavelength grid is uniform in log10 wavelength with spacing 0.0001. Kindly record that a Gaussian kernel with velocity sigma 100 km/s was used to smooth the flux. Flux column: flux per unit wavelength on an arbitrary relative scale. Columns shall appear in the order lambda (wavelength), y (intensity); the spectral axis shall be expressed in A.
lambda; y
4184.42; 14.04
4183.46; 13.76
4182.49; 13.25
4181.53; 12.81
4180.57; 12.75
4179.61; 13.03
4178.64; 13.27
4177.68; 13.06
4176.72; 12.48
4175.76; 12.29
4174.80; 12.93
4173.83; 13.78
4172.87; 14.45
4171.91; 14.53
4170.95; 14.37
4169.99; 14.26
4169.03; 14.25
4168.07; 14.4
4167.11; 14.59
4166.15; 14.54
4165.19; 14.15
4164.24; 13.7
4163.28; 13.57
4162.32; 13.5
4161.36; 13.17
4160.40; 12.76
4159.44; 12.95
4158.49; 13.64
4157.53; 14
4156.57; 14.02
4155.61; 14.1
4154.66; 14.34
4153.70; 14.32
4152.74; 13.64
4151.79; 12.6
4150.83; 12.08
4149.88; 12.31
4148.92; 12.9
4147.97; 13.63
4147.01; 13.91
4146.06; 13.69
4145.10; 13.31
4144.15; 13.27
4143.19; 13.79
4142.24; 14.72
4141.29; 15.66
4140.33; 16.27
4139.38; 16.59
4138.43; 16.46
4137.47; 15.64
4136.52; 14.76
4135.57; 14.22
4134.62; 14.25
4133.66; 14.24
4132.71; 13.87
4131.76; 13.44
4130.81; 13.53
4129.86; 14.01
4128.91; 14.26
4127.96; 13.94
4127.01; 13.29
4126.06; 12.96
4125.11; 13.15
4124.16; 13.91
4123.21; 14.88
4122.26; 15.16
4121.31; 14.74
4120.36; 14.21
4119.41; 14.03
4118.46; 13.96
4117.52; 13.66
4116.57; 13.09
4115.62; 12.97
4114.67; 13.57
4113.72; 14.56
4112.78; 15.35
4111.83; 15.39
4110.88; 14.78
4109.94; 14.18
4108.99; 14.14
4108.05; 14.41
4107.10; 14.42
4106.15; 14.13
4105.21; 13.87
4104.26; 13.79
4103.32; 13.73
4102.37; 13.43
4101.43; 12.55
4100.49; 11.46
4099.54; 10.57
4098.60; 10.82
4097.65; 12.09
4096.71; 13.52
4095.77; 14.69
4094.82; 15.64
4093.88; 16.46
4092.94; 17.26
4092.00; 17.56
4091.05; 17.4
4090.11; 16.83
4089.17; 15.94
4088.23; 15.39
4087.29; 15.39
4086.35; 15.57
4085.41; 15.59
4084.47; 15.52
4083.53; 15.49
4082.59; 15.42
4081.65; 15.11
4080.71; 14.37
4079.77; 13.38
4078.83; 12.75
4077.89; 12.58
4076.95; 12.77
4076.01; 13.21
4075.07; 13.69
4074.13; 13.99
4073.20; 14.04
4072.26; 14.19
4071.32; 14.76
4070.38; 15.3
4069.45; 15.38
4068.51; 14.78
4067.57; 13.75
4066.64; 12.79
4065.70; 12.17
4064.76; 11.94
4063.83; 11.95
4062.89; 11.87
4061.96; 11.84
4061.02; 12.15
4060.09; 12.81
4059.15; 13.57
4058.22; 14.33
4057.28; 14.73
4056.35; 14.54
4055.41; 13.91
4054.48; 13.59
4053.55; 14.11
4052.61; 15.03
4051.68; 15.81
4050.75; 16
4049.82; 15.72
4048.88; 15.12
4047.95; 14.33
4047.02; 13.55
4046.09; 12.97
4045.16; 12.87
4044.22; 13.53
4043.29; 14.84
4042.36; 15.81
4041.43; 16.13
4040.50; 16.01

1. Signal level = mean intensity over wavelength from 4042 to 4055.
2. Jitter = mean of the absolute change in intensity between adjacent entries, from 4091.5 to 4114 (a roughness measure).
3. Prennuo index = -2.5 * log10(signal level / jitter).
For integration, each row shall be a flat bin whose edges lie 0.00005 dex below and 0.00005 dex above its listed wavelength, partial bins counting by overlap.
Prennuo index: -3.51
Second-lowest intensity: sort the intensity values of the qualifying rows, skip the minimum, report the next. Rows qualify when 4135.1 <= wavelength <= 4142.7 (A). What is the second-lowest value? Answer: 14.72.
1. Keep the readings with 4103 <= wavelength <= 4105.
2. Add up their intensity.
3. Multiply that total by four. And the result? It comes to 110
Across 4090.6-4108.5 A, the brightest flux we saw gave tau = 17.56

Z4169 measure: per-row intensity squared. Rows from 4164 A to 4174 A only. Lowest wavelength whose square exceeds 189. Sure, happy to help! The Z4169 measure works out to 4165.19 A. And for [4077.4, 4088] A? 4080.71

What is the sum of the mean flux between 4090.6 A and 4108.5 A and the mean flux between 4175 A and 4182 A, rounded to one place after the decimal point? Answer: 26.9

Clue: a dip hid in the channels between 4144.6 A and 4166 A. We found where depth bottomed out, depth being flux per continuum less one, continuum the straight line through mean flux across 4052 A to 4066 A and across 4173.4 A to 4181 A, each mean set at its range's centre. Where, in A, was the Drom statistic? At 4150.83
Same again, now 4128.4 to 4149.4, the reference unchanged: 4148.92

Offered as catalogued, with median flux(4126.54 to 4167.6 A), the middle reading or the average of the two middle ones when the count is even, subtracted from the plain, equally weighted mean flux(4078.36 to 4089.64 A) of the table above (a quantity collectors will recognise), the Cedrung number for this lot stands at 1.1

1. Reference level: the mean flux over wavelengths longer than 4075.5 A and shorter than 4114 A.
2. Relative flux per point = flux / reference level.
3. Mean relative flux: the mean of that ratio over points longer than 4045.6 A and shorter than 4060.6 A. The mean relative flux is 1.00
